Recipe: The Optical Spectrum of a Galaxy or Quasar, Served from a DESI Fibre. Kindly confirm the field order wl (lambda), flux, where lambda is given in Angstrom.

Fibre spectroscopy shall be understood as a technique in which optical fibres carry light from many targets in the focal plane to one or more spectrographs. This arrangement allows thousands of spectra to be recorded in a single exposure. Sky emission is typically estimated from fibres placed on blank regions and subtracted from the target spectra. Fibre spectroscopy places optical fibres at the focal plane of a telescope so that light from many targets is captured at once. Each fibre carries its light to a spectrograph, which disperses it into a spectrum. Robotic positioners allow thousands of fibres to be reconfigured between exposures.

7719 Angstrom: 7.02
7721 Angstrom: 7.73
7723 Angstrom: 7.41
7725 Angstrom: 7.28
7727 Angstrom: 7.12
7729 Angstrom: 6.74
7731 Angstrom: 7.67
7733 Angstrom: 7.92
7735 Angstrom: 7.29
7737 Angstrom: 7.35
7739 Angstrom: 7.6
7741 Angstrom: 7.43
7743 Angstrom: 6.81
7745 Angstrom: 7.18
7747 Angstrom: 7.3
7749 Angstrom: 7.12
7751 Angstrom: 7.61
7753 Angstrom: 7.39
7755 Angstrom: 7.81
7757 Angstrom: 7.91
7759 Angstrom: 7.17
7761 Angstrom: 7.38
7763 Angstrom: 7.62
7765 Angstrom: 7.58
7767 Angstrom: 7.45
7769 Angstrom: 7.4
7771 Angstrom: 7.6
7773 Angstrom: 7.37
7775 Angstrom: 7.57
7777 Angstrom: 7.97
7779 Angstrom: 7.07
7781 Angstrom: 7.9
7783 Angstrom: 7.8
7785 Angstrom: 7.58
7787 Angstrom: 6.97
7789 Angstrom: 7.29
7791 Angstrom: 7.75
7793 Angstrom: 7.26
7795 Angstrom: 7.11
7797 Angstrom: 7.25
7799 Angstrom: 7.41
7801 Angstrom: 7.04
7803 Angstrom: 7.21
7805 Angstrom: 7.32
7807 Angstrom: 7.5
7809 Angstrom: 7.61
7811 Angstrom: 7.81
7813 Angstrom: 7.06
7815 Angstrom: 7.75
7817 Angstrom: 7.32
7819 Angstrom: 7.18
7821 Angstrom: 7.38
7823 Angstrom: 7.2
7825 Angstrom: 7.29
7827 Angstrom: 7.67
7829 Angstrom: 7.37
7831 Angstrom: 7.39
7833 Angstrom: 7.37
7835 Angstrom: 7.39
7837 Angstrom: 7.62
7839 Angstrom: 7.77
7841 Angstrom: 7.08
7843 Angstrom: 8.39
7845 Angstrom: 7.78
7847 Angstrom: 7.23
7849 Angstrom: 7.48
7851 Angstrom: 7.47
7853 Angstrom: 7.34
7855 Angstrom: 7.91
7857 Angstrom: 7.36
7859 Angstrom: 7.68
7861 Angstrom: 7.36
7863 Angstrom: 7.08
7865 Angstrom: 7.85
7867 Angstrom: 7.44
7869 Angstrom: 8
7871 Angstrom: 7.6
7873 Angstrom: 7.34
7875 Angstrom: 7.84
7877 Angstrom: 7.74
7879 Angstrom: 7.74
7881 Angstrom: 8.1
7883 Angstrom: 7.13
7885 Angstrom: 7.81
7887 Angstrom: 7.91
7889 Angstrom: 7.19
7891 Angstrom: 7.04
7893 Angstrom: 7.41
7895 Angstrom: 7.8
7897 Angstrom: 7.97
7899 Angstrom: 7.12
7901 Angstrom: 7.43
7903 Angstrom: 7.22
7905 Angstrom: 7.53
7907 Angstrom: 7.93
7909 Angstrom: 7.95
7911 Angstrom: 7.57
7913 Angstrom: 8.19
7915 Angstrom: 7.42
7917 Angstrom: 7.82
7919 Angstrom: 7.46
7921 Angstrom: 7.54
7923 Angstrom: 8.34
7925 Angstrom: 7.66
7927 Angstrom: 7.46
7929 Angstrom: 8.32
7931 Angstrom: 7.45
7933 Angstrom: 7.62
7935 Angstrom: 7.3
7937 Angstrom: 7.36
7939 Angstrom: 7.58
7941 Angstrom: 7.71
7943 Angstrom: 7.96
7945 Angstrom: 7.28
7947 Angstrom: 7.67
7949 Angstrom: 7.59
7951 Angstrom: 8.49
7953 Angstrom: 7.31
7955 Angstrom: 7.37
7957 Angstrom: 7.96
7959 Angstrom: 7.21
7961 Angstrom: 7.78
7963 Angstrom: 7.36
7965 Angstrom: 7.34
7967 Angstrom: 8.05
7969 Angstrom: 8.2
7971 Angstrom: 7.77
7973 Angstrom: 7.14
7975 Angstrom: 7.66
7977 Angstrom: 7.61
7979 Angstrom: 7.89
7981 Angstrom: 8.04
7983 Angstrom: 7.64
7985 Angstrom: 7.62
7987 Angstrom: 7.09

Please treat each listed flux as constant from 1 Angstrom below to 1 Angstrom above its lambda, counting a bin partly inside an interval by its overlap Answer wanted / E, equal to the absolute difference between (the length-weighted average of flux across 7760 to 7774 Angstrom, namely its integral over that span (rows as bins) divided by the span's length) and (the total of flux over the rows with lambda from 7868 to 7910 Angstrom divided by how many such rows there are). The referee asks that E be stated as 0.12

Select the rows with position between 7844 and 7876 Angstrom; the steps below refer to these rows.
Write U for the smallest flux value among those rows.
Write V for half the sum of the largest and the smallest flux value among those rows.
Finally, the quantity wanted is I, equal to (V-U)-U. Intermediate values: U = 7.08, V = 7.54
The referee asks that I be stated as -6.62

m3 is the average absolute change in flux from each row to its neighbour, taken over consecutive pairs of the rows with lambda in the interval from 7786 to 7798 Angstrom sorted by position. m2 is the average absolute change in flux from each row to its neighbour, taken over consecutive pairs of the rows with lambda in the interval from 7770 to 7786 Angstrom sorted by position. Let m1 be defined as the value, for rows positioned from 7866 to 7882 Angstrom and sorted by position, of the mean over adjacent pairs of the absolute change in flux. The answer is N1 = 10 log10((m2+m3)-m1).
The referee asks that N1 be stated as -3.9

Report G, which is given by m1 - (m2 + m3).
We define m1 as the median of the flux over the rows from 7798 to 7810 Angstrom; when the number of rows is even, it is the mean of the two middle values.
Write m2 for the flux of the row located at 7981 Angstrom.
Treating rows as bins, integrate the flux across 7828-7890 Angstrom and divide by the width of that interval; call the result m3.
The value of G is -8.2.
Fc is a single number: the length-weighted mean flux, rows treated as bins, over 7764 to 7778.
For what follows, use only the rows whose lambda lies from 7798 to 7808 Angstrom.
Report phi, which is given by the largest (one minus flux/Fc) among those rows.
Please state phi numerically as 0.069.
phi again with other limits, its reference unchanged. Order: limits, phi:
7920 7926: 0.003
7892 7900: 0.059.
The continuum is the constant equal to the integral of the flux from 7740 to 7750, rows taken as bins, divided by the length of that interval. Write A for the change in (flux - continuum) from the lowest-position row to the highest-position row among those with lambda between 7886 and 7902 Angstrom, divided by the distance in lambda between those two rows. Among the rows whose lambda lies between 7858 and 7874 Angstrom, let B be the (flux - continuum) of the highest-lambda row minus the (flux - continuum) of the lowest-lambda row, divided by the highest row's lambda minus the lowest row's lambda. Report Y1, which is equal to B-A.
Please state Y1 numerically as 0.010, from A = -0.034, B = -0.024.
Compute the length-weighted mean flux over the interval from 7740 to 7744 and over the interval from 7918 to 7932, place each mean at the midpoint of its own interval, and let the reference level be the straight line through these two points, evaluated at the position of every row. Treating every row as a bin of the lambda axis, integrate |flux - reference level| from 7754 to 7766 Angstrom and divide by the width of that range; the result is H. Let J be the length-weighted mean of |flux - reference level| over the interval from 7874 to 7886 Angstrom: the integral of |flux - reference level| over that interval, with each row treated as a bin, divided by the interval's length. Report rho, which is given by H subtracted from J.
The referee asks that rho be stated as -0.11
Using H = 0.40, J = 0.291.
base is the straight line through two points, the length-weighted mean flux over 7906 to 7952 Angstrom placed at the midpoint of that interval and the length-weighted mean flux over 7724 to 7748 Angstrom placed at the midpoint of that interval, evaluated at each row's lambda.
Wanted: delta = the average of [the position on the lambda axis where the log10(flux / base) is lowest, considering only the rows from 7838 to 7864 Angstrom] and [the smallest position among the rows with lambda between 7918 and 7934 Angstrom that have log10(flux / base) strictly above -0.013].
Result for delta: 7892 Angstrom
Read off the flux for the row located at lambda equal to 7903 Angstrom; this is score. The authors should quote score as 7.22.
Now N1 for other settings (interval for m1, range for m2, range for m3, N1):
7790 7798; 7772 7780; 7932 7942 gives -3.7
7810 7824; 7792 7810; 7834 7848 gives -4.4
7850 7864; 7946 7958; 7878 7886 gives -0.6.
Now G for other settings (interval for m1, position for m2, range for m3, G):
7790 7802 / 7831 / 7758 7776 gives -7.6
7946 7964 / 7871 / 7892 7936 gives -7.7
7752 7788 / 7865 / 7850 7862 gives -7.8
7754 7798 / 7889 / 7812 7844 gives -7.1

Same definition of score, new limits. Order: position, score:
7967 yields 8.05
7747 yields 7.3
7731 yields 7.67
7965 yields 7.34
